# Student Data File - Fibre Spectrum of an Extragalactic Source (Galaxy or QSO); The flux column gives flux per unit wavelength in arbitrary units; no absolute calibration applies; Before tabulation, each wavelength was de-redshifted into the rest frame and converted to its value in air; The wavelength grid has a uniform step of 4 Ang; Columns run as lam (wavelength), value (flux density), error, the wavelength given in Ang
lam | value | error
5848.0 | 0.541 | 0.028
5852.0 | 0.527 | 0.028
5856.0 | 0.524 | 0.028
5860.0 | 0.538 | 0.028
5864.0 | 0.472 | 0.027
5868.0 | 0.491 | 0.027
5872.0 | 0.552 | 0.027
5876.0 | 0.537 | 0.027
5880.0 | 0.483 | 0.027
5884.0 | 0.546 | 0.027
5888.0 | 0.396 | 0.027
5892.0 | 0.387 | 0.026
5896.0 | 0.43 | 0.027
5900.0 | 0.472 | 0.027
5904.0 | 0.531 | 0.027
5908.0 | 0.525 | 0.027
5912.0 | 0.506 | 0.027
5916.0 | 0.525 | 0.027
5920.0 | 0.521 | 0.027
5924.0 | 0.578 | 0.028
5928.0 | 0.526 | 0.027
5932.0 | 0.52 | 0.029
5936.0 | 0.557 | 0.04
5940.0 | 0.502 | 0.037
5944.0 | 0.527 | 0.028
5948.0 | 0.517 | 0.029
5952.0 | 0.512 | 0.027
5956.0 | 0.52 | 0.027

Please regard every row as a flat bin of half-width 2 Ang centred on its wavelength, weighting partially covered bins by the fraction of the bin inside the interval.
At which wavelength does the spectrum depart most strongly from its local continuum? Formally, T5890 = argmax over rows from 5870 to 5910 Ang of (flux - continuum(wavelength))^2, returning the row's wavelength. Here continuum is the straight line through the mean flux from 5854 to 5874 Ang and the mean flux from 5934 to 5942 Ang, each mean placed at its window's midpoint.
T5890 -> 5892.0 Ang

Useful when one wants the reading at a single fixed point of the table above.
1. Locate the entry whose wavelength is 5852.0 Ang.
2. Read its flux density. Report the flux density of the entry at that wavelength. 0.527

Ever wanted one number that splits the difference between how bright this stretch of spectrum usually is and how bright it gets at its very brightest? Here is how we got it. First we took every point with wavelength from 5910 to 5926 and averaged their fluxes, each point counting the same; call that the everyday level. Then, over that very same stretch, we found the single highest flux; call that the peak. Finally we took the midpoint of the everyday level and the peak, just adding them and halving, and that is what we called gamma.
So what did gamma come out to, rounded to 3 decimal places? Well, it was 0.555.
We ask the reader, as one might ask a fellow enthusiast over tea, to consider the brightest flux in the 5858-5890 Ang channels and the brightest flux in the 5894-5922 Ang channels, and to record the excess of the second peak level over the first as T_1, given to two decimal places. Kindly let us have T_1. -0.02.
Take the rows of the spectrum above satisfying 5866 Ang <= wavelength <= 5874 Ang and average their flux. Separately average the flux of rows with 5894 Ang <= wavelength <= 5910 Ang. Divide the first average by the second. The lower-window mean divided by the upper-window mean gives 1.07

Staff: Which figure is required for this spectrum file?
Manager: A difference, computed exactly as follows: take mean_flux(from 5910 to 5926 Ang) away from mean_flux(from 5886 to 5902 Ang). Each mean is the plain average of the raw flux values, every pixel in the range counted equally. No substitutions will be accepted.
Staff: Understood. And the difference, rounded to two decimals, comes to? -0.11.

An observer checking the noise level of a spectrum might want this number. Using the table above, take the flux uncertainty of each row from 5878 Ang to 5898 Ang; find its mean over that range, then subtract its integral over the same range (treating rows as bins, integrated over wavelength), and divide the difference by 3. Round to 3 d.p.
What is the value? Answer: -0.170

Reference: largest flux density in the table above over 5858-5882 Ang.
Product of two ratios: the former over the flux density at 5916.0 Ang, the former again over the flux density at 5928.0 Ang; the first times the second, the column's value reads 1.10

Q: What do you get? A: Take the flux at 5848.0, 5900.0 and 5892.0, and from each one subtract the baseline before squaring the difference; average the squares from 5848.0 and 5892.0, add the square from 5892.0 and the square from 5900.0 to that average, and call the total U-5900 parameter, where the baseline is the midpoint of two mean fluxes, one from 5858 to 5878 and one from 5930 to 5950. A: 0.0297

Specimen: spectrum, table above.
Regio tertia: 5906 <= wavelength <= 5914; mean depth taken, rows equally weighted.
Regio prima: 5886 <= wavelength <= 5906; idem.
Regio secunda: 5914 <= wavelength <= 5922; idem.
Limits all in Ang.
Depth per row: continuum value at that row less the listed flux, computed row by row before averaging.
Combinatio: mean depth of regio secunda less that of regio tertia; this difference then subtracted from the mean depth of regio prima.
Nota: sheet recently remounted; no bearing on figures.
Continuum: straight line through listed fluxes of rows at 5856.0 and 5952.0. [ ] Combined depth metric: 0.084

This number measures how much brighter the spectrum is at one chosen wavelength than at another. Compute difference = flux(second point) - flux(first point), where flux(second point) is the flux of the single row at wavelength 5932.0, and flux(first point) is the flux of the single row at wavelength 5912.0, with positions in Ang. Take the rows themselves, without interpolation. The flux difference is 0.01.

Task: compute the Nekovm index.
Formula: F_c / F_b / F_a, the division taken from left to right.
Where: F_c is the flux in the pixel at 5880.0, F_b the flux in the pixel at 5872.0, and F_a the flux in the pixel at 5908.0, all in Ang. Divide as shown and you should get 1.67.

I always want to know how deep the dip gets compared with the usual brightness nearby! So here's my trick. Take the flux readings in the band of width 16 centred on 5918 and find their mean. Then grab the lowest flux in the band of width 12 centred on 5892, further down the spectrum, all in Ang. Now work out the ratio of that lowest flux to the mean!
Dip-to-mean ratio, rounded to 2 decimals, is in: 0.73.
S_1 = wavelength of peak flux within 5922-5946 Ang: 5924.0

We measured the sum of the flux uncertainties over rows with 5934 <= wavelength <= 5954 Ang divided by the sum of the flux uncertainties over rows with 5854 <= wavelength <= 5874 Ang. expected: 1.18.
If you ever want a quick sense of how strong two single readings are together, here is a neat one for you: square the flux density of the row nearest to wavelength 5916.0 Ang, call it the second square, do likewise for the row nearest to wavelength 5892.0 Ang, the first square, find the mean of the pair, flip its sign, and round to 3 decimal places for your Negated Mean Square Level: -0.213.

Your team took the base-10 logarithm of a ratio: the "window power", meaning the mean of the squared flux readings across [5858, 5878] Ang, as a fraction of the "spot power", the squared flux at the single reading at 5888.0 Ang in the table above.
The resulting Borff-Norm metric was 0.23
